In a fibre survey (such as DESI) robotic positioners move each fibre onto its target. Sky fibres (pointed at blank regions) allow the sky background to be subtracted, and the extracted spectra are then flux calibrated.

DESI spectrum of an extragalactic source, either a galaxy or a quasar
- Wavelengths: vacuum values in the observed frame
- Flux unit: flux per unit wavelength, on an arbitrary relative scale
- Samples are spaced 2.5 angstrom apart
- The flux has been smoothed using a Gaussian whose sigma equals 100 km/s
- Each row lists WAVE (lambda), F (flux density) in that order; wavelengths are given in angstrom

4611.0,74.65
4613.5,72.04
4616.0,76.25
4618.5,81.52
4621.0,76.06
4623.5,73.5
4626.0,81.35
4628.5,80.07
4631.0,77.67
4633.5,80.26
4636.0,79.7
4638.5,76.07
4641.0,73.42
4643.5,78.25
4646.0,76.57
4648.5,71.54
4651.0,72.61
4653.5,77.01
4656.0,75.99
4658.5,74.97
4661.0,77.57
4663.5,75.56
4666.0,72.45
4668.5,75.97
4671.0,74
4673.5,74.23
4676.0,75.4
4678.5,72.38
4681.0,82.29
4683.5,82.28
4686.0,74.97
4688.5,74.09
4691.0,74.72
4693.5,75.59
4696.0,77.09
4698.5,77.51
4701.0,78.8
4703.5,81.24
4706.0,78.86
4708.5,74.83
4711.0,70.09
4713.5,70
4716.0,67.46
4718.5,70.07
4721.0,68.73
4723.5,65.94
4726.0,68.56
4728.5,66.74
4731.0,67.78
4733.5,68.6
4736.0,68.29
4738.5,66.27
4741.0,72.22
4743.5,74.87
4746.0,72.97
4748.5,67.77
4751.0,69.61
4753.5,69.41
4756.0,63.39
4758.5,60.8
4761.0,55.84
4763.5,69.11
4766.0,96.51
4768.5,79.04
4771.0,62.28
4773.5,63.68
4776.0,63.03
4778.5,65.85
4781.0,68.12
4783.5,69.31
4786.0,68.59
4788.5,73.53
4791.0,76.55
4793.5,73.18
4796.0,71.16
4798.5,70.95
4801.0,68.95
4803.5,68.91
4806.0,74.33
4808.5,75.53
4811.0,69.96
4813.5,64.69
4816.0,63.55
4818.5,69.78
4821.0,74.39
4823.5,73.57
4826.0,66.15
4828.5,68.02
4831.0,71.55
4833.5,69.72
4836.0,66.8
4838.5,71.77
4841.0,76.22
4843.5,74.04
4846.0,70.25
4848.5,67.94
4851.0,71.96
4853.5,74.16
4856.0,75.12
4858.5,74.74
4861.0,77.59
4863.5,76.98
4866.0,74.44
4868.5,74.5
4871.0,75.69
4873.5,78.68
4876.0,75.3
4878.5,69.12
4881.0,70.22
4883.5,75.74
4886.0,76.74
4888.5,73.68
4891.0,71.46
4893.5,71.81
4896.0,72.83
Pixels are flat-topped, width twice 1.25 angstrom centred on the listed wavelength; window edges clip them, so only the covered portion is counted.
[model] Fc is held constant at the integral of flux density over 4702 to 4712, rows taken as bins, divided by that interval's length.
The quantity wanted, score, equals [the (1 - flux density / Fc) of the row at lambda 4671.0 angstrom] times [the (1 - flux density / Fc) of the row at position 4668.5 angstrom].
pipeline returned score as 0.0002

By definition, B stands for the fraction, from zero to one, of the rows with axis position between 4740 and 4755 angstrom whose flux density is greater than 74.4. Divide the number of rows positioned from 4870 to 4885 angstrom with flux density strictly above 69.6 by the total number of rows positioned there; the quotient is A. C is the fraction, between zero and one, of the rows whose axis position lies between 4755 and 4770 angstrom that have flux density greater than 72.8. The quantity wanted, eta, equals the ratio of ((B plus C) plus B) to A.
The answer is 0.8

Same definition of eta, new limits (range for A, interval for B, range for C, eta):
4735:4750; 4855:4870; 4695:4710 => 6.0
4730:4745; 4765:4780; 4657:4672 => 4.5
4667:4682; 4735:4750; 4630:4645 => 1.3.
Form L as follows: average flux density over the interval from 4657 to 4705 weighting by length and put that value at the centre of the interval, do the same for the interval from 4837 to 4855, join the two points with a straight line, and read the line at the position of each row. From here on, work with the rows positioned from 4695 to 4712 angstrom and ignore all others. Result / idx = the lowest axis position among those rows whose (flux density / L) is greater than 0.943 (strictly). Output 4696.0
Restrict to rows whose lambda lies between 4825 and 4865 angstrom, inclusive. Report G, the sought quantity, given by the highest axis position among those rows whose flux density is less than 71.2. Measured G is 4848.5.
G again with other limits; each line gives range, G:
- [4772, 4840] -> 4836.0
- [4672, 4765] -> 4763.5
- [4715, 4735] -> 4733.5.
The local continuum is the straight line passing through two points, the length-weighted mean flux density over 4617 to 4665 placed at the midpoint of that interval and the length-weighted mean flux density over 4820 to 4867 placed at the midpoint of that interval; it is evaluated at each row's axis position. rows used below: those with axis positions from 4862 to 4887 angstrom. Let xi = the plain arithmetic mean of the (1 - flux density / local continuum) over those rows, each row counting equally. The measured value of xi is -0.04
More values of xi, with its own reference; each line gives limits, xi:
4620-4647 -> -0.01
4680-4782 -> 0.05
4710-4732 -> 0.09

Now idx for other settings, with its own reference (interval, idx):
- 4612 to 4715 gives 4616.0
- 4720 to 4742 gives 4741.0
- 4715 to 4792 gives 4741.0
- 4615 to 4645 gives 4616.0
